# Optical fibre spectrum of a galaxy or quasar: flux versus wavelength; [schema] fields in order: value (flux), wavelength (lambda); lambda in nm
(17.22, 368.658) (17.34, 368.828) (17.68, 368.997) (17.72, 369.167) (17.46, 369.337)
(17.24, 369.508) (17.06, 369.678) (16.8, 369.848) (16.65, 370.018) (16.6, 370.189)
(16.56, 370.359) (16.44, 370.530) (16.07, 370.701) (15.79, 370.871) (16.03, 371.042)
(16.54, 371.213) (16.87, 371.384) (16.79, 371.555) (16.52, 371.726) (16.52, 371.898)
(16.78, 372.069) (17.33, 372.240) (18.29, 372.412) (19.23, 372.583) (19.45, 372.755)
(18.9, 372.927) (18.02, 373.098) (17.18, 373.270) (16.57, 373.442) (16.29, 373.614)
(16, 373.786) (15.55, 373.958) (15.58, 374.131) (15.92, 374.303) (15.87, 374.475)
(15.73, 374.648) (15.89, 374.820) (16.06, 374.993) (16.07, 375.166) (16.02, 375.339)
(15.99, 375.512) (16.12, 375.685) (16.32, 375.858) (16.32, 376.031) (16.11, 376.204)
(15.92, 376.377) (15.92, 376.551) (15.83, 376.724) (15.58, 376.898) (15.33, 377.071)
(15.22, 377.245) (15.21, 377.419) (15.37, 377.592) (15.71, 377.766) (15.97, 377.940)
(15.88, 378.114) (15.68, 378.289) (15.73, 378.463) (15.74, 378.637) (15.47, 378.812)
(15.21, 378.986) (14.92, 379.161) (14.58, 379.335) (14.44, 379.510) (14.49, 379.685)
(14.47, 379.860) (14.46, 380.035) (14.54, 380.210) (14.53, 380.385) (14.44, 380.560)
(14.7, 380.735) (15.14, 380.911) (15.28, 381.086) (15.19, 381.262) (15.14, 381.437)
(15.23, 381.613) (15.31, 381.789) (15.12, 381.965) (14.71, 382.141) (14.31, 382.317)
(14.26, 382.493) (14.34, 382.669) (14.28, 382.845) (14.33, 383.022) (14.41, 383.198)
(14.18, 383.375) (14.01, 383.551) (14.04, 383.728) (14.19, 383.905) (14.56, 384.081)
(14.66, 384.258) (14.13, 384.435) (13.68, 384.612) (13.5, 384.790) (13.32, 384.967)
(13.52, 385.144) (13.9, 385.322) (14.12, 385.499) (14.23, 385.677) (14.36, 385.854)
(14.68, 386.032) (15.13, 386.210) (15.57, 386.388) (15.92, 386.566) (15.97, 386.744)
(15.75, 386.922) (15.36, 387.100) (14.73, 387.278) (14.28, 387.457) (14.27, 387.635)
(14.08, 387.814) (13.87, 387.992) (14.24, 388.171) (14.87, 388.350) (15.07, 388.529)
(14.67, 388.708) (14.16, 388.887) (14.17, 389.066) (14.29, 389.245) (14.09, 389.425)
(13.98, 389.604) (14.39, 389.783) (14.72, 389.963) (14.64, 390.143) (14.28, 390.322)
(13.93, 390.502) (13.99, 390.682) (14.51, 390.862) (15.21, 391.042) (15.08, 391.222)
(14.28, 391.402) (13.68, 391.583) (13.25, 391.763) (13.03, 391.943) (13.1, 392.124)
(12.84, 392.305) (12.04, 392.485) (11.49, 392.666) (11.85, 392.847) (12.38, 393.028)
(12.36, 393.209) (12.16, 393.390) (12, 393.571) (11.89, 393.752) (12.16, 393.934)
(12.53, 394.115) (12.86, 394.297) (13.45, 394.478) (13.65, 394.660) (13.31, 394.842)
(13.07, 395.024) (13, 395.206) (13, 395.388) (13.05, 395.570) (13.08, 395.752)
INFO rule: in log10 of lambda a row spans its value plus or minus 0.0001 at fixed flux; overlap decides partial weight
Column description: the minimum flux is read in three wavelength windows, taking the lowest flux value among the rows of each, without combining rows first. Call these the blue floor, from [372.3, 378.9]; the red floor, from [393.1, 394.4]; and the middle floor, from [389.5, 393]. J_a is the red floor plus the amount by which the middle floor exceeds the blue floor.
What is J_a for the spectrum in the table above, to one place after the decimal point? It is 8.2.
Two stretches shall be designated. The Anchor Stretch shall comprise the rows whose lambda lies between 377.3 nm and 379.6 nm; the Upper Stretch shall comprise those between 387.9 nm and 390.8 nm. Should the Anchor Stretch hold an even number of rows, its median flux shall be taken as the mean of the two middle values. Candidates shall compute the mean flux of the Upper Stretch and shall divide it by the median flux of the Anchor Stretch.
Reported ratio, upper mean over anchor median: 0.93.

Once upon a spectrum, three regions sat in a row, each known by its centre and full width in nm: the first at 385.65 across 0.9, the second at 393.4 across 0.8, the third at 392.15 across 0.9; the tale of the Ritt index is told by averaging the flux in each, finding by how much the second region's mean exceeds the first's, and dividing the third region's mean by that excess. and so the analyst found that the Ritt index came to -6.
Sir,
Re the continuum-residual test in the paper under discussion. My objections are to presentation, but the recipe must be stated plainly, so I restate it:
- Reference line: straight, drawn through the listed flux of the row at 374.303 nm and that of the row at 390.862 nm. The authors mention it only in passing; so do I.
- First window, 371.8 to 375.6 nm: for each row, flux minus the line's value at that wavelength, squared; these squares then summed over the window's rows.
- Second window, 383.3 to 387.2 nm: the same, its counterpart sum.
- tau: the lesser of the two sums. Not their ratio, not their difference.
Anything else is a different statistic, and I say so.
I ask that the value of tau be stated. 21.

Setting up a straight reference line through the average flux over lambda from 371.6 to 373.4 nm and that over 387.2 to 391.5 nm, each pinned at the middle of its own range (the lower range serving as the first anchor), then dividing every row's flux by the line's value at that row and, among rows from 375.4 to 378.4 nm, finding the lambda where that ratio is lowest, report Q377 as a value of 377.245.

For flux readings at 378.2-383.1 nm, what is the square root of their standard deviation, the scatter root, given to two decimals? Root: 0.69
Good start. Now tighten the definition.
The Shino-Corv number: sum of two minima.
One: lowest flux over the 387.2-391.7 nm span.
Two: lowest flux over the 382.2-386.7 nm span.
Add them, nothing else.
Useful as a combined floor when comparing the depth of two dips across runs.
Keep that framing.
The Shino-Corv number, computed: 27.0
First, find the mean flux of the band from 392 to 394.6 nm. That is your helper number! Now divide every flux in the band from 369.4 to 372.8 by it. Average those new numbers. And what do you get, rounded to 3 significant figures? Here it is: 1.37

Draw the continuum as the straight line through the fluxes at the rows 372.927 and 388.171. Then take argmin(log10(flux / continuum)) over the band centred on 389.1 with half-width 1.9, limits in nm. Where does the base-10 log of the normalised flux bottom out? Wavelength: 387.992 nm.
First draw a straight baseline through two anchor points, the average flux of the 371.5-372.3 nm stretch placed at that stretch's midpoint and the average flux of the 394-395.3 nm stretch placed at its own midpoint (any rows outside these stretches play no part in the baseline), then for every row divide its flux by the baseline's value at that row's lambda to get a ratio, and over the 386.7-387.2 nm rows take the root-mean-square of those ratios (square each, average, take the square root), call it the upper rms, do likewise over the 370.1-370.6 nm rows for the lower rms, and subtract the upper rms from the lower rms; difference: -0.12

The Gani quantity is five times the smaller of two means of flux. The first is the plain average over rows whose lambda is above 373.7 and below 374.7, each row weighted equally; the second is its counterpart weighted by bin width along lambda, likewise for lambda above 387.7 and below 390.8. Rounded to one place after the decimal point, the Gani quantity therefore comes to 71.6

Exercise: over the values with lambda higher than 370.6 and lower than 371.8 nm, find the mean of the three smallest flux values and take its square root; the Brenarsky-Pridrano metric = 4.00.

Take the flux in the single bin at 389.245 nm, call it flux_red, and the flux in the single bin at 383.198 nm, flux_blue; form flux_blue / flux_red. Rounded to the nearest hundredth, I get 1.01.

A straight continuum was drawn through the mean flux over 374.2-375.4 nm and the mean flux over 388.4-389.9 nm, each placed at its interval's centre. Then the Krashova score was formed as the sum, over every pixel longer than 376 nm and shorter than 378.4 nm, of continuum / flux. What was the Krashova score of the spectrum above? 14.0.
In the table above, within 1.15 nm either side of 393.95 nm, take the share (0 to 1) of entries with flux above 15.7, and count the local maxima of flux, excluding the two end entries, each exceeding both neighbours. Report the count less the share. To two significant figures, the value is 2.0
